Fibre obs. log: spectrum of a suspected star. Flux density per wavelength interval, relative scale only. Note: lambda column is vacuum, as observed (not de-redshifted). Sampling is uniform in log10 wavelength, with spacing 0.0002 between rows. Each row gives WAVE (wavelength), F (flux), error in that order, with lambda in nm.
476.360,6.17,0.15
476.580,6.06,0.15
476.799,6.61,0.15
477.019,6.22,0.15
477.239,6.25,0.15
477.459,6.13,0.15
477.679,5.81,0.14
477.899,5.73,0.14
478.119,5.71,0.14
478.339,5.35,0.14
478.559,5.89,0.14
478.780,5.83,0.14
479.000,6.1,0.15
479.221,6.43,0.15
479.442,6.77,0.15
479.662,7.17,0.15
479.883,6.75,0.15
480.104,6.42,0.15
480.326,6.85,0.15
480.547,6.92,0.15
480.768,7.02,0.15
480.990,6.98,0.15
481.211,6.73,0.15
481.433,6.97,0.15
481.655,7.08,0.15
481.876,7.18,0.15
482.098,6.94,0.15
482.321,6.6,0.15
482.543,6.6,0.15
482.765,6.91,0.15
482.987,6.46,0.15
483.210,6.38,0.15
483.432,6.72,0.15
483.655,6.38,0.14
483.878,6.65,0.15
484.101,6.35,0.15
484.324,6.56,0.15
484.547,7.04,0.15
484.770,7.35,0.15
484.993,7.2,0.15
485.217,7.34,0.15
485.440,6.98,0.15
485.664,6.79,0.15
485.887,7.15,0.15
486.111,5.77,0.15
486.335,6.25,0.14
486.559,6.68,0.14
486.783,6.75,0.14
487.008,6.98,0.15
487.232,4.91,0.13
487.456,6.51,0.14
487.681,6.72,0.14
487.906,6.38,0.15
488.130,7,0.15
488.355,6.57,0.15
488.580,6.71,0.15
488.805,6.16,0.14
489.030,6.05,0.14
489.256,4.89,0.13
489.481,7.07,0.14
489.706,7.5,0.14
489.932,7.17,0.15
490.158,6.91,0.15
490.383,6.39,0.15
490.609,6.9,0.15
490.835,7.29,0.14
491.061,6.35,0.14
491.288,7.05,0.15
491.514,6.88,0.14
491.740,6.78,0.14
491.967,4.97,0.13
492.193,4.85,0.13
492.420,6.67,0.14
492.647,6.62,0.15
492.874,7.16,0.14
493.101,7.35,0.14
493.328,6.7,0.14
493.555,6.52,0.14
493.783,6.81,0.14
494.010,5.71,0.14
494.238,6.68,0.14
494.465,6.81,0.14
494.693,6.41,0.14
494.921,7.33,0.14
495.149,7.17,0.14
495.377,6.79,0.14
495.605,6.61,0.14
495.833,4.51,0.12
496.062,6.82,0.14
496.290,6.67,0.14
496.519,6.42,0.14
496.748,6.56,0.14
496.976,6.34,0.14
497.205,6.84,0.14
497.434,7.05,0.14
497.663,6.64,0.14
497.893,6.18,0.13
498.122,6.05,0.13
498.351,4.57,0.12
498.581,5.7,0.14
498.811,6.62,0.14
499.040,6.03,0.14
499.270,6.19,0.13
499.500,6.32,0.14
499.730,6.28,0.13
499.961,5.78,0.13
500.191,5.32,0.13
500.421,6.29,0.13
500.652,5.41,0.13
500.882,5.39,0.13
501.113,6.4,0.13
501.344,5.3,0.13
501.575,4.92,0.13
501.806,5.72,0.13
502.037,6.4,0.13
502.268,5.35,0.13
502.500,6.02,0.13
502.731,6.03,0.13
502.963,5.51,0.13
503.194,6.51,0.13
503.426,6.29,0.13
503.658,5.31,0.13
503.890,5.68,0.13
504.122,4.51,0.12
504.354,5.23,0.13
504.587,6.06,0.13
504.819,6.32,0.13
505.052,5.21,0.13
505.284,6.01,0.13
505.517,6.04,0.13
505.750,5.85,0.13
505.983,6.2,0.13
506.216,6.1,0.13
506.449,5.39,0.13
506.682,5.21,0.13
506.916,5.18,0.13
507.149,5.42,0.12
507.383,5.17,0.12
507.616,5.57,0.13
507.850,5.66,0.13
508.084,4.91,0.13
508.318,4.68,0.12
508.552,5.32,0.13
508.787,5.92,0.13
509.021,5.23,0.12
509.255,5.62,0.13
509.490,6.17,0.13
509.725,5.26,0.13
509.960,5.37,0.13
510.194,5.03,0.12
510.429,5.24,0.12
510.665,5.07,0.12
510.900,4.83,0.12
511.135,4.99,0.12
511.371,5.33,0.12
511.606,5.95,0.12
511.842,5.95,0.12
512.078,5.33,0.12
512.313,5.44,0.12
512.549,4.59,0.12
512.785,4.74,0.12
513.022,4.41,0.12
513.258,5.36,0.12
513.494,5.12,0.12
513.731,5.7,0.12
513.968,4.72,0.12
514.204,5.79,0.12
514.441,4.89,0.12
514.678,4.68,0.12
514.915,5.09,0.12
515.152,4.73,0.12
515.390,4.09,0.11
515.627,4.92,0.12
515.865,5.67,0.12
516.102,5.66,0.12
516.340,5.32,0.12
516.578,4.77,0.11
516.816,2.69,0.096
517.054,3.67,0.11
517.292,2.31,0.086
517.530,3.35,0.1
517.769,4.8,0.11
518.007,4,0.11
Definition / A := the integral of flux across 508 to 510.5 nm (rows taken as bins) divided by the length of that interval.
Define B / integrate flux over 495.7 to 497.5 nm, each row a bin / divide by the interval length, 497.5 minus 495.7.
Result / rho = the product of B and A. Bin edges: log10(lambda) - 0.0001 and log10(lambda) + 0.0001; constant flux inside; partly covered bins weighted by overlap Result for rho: 34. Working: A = 5.3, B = 6.4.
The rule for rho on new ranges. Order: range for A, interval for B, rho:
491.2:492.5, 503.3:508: 35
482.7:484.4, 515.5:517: 31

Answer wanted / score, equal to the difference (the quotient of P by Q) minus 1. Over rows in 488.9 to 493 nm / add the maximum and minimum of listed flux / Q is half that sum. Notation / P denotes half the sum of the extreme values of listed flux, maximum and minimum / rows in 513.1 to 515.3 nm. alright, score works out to -0.15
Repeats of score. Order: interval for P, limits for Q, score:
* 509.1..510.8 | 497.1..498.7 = -0.04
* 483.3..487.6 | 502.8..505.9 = 0.11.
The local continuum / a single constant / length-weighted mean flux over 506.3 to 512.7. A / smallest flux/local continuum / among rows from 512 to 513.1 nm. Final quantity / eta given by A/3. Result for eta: 0.28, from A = 0.83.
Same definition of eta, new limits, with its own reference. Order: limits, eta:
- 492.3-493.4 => 0.41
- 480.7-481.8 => 0.42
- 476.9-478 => 0.36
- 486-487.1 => 0.36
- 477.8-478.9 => 0.33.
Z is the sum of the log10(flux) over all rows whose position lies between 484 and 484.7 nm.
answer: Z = 2.47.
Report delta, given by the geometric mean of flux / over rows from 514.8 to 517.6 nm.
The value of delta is 4.2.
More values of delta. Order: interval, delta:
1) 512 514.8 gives 5.0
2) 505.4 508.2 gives 5.5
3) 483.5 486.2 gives 6.8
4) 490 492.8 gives 6.4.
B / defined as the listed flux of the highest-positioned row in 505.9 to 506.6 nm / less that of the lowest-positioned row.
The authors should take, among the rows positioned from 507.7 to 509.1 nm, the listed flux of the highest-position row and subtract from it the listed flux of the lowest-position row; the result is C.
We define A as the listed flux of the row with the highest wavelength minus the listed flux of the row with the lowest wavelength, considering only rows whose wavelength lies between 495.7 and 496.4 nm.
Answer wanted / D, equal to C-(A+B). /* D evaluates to -1.8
